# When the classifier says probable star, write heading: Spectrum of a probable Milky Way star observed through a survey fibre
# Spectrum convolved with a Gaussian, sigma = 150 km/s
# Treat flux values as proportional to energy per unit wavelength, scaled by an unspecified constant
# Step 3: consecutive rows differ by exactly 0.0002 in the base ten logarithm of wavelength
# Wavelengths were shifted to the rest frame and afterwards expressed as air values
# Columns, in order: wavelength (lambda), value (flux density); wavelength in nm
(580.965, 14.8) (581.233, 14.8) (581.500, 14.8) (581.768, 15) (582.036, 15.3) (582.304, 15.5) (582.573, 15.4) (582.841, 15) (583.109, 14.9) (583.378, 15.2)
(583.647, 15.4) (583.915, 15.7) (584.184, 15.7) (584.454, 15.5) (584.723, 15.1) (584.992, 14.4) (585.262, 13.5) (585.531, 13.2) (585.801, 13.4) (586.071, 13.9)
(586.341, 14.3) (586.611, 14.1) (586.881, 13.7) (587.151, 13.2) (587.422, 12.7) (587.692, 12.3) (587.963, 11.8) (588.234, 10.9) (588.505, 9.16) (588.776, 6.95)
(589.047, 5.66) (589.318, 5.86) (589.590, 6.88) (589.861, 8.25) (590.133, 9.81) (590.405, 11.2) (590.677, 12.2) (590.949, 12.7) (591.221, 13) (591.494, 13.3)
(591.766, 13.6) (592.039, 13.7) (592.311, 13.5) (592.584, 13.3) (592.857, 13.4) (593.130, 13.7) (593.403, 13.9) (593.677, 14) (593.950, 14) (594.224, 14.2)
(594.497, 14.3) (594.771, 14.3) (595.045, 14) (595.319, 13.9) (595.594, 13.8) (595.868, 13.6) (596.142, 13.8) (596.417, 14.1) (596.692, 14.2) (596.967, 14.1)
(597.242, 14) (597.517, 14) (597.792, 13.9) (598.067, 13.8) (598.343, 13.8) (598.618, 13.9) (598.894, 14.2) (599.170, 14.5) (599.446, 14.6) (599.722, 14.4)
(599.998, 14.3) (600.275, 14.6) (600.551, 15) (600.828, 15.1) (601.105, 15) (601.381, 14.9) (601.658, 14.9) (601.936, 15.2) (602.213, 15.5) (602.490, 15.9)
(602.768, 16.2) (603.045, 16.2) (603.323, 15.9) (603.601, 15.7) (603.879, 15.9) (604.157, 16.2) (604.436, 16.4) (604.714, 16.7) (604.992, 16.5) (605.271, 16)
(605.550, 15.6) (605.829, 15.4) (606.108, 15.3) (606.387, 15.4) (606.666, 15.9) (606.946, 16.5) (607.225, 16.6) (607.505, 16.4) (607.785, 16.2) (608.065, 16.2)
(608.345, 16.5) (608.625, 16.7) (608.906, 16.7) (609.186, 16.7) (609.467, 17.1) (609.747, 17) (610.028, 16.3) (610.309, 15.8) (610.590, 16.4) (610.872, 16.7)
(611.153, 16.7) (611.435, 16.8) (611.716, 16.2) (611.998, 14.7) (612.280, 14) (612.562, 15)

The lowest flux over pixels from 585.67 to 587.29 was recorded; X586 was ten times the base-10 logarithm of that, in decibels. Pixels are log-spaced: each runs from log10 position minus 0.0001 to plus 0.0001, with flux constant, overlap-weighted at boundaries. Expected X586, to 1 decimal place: 11.2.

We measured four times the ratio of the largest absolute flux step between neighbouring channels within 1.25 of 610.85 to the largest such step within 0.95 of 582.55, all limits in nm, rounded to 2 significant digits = 15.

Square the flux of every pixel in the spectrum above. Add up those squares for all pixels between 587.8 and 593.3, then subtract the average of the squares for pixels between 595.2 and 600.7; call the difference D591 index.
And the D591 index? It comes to 2349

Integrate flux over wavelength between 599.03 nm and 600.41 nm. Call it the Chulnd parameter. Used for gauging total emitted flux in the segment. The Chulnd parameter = 20.0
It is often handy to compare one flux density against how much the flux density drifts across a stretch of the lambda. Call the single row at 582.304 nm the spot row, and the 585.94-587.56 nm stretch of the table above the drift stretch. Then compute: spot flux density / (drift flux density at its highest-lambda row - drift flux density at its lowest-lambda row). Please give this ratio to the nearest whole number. -13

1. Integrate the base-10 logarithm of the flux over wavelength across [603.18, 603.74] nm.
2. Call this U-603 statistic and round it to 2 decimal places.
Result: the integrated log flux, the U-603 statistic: 0.67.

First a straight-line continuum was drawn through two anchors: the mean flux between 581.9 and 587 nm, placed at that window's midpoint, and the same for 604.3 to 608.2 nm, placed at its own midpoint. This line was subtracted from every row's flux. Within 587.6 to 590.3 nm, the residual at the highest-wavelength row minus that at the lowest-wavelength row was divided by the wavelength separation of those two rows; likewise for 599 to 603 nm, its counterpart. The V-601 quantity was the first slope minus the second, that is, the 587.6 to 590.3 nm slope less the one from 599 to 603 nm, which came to -1.5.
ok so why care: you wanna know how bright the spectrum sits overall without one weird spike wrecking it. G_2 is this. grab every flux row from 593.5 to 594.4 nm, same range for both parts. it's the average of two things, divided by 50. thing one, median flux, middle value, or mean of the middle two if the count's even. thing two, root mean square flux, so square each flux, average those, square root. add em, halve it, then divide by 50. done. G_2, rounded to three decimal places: 0.281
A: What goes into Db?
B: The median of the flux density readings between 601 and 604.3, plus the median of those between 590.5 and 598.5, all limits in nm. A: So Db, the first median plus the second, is 29.6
